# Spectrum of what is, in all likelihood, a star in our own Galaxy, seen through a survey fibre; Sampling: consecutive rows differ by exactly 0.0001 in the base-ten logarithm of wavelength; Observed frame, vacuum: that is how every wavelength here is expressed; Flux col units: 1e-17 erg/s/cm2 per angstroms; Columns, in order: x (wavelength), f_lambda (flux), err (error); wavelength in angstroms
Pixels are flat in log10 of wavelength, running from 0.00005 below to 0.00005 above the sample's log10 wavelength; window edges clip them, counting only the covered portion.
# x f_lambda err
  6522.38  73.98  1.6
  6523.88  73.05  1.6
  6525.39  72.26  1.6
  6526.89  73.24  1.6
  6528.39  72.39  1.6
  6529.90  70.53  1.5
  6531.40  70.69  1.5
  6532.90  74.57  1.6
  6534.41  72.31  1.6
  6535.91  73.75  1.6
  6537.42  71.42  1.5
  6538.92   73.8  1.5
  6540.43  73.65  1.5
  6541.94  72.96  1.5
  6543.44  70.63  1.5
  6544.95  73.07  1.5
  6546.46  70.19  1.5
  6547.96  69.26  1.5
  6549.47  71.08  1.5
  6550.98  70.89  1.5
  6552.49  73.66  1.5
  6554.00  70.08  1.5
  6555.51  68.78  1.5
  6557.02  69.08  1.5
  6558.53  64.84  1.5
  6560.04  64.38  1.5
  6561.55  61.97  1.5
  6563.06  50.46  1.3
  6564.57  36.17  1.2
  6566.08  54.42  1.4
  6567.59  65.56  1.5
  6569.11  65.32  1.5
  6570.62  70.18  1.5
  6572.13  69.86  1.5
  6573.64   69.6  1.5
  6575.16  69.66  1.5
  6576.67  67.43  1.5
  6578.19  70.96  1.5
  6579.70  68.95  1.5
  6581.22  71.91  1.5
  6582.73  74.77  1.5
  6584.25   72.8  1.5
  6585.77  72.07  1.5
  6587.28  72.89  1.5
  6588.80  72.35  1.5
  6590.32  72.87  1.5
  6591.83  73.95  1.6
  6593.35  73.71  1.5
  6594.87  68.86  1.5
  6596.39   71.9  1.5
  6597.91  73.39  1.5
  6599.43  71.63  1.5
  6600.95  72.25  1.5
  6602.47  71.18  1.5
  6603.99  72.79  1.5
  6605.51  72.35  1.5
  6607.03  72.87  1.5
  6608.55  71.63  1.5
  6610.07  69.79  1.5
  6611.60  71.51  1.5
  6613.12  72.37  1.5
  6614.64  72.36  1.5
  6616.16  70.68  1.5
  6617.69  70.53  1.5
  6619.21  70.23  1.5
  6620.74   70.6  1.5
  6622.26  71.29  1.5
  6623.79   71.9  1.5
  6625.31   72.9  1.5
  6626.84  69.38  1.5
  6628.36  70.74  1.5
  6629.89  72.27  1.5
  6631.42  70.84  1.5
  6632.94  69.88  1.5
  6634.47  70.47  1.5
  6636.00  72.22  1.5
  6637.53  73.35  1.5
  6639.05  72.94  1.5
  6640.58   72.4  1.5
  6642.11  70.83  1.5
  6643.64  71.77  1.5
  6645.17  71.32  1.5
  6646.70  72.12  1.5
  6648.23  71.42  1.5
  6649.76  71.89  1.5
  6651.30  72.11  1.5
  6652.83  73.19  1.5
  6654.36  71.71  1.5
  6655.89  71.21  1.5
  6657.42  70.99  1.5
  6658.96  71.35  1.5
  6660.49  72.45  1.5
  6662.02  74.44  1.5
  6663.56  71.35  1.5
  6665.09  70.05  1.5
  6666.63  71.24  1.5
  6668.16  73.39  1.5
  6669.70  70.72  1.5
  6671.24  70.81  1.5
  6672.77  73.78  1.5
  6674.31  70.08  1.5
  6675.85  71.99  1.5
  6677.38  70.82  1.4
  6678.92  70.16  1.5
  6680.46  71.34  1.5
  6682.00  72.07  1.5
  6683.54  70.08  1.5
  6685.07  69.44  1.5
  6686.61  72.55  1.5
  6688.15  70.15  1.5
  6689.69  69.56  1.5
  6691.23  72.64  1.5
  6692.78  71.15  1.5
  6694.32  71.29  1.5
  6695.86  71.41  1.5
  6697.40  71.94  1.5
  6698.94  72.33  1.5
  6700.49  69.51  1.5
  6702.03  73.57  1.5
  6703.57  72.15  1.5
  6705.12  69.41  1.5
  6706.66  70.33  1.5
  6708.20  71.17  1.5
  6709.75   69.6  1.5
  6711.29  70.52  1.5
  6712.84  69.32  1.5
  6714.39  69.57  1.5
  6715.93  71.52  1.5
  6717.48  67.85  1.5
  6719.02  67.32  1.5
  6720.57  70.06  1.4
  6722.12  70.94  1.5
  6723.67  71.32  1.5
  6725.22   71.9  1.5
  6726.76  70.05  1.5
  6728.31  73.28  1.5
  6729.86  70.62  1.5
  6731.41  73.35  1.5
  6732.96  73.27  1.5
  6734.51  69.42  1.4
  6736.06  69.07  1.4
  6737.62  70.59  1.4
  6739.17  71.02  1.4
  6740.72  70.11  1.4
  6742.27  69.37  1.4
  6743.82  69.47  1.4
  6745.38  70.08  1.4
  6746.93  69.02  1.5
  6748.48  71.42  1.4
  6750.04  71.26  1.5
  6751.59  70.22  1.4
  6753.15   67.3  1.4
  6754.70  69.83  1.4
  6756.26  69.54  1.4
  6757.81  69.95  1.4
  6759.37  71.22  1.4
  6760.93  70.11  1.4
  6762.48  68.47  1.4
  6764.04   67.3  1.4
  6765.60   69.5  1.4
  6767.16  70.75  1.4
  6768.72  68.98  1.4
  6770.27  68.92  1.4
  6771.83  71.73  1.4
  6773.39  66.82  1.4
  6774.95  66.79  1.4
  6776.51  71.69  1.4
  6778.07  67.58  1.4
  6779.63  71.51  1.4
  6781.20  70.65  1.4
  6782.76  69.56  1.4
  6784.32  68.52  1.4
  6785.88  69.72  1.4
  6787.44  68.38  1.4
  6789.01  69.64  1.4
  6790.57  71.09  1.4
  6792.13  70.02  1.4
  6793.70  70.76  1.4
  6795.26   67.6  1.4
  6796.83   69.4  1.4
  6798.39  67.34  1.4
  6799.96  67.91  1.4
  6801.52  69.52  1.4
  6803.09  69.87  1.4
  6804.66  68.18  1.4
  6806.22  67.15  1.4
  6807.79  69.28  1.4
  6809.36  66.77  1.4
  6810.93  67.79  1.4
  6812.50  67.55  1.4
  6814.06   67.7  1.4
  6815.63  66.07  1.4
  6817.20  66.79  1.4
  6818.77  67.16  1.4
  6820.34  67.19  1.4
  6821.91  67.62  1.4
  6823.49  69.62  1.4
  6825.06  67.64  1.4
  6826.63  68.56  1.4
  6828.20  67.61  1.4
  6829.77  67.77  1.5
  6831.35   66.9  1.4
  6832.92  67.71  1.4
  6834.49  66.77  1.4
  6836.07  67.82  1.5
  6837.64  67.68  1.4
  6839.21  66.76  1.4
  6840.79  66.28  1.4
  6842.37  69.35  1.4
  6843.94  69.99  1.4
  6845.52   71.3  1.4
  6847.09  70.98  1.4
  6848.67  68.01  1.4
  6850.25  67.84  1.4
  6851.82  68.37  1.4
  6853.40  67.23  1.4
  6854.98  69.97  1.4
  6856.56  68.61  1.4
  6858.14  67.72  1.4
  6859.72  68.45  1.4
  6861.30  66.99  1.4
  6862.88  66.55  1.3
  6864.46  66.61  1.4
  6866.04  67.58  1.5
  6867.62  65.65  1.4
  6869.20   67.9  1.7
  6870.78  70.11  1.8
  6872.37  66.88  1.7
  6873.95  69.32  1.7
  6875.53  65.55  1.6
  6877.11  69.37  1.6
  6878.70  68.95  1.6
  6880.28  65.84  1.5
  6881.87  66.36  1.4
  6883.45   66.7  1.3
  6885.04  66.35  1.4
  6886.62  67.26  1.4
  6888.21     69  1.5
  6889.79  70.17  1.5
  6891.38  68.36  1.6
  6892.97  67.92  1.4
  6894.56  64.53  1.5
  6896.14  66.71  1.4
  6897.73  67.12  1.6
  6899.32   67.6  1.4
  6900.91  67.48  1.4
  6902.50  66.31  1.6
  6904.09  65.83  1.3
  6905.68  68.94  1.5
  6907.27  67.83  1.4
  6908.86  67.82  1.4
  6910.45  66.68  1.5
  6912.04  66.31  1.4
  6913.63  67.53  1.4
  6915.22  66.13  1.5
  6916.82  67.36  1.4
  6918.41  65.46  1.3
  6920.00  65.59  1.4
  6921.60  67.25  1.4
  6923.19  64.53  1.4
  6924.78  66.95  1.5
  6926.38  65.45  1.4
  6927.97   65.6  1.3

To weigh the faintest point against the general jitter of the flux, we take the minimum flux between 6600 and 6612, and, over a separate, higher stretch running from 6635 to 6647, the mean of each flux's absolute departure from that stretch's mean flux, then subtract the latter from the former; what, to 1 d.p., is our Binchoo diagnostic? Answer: 69.2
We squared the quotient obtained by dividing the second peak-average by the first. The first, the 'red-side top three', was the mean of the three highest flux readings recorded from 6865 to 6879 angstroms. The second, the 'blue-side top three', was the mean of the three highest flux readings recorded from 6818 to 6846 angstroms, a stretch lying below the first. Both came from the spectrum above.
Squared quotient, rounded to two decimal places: 1.02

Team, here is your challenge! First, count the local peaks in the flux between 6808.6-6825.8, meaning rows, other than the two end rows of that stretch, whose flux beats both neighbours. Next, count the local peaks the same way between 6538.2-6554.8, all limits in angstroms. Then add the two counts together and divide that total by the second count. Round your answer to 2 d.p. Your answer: 2.00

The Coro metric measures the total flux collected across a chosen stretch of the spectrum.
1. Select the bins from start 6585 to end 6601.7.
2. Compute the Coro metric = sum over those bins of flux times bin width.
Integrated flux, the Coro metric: 1208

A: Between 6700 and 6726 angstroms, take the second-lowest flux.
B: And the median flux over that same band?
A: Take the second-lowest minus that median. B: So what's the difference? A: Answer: -2.5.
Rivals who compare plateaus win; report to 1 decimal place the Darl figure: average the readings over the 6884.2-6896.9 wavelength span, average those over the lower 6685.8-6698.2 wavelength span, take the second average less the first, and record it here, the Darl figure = 3.8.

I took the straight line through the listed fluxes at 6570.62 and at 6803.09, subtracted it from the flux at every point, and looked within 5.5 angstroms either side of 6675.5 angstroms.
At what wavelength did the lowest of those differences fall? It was 6674.31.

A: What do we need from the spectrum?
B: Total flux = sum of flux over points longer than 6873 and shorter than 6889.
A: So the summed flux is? 675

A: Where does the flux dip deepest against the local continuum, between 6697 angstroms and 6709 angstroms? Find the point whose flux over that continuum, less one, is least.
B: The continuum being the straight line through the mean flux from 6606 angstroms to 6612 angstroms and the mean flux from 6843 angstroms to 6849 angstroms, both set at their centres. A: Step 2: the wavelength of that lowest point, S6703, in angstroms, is 6705.12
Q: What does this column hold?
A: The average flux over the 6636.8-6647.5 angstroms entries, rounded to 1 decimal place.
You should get 72.1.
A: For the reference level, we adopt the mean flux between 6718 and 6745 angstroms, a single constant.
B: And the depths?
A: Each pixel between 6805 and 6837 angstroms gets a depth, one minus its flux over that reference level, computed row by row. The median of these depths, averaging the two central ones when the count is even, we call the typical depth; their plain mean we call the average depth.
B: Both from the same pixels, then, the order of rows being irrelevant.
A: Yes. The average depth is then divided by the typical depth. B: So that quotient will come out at 1.01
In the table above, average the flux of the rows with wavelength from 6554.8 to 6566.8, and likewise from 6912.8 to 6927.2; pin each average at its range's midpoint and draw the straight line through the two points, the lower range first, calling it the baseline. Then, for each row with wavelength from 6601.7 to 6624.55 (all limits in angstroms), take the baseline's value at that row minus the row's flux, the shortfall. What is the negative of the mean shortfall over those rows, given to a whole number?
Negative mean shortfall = 12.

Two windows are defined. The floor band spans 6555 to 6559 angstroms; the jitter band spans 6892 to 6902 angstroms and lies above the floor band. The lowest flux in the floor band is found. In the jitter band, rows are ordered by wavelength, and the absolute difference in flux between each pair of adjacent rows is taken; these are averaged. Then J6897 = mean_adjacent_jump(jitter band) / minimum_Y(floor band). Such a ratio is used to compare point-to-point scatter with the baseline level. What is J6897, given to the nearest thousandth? 0.020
